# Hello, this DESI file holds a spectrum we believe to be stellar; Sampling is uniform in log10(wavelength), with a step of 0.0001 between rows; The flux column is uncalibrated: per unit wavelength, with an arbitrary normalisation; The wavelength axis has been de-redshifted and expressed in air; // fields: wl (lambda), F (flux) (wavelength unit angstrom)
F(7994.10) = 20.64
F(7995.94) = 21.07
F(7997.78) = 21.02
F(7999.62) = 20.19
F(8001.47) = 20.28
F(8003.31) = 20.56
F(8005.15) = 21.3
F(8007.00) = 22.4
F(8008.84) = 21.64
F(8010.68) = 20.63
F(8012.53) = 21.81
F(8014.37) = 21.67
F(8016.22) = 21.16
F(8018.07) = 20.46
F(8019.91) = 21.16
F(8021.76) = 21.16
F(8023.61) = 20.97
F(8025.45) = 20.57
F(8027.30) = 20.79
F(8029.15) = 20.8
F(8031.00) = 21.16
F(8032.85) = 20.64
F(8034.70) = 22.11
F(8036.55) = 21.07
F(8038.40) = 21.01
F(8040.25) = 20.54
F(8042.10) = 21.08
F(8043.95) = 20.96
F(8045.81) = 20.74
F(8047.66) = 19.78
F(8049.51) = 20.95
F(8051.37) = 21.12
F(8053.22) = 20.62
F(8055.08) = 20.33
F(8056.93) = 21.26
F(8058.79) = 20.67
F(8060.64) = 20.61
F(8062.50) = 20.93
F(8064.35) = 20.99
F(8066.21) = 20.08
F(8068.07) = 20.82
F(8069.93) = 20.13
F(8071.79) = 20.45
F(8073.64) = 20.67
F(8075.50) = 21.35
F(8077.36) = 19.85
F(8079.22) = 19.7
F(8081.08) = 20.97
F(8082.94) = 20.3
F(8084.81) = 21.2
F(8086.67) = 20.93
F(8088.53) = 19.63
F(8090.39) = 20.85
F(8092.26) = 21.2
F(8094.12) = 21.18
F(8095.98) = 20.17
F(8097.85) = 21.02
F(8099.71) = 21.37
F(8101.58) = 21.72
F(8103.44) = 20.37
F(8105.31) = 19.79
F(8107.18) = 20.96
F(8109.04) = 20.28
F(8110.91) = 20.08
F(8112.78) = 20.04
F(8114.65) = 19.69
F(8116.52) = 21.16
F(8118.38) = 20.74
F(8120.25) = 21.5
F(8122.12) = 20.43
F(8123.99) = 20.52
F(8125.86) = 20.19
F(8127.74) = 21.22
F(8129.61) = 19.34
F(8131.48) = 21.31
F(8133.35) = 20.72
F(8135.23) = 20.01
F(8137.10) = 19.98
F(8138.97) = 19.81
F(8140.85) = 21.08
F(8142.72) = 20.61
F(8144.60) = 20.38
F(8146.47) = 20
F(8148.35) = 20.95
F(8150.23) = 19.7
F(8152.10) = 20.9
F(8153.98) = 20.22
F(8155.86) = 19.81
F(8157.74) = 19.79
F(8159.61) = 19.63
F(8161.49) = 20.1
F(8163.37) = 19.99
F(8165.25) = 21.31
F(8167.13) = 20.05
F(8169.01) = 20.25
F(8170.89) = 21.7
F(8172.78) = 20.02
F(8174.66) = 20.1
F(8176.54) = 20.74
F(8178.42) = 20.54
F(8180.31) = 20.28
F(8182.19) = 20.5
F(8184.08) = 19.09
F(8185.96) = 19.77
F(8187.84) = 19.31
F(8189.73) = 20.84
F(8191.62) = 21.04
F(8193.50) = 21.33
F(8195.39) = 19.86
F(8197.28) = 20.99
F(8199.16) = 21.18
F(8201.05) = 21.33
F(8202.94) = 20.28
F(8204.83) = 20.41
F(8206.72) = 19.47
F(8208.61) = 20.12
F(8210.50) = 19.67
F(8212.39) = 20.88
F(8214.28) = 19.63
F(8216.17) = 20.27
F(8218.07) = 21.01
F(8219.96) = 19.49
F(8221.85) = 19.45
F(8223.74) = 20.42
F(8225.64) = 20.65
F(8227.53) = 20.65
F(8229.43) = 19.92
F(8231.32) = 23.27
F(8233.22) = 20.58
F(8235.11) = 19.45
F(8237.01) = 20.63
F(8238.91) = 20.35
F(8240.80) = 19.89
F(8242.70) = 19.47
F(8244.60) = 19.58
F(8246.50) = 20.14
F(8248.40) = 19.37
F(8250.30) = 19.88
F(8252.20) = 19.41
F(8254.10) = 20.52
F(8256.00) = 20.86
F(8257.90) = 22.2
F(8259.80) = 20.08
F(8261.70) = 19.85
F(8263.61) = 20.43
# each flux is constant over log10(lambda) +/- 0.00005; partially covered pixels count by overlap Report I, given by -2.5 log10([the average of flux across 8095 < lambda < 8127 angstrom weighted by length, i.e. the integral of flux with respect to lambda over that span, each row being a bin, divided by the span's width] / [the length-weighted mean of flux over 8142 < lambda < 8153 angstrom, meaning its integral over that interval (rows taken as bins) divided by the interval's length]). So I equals -0.009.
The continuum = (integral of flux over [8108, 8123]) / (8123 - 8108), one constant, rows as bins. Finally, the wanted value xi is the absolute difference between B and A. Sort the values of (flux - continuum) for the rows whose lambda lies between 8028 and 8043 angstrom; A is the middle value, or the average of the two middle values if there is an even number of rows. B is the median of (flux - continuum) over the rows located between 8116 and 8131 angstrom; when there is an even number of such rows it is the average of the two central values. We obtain 0.41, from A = 0.5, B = 0.13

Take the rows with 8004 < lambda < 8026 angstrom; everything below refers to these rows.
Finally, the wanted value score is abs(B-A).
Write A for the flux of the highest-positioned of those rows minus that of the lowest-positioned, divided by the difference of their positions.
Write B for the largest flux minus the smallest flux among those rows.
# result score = 1.98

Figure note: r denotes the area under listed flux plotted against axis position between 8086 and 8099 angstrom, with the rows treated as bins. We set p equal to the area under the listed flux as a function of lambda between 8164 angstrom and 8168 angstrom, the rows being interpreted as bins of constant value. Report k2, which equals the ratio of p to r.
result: 0.31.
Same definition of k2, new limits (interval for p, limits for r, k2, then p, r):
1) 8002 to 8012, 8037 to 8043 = 1.70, 213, 125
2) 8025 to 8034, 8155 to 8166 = 0.85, 187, 221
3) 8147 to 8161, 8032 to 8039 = 1.90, 282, 149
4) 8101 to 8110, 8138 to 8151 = 0.70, 185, 265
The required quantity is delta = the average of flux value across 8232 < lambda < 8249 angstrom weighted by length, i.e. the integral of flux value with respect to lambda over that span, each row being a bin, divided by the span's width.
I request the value 20.0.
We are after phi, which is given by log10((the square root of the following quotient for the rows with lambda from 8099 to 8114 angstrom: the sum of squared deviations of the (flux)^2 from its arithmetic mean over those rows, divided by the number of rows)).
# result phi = 1.43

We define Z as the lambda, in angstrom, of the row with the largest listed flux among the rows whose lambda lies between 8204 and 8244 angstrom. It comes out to 8231.32 angstrom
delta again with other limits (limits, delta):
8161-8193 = 20.3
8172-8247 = 20.3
